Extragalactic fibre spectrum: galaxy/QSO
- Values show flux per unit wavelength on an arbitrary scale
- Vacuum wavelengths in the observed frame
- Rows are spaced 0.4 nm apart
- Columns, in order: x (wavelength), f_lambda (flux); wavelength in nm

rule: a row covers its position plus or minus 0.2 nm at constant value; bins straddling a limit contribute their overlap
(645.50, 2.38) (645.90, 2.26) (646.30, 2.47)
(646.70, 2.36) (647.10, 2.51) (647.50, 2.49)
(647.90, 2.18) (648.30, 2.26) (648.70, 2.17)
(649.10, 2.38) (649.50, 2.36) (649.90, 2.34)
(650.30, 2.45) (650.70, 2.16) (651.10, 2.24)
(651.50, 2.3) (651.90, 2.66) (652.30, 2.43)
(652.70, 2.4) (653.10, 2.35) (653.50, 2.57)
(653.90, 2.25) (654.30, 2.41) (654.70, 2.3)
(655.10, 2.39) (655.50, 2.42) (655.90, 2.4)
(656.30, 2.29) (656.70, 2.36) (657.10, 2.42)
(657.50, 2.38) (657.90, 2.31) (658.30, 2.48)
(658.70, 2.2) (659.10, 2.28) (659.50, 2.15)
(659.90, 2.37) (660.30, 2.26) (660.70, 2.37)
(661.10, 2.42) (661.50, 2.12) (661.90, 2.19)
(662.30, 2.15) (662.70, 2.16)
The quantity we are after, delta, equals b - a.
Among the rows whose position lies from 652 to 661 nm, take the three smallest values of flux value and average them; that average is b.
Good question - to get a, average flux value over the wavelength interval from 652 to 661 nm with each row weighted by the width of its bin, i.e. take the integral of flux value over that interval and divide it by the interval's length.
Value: -0.158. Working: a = 2.36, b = 2.20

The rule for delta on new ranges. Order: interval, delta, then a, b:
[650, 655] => -0.160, 2.38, 2.22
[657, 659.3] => -0.078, 2.34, 2.26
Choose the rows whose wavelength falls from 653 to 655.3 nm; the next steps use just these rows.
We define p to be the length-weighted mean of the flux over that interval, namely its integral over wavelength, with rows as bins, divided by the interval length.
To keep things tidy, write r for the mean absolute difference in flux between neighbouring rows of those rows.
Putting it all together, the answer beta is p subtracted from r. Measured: -2.20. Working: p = 2.38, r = 0.18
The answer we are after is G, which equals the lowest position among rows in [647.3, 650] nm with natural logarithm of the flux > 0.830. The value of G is 647.50 nm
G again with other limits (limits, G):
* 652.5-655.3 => 652.70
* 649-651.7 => 649.10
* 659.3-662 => 659.90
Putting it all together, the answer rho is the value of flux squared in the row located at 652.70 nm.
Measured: 5.8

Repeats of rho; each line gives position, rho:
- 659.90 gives 5.6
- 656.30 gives 5.2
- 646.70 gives 5.6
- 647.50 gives 6.2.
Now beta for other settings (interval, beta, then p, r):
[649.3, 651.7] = -2.20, 2.31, 0.11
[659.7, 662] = -2.16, 2.29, 0.13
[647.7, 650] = -2.20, 2.28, 0.08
